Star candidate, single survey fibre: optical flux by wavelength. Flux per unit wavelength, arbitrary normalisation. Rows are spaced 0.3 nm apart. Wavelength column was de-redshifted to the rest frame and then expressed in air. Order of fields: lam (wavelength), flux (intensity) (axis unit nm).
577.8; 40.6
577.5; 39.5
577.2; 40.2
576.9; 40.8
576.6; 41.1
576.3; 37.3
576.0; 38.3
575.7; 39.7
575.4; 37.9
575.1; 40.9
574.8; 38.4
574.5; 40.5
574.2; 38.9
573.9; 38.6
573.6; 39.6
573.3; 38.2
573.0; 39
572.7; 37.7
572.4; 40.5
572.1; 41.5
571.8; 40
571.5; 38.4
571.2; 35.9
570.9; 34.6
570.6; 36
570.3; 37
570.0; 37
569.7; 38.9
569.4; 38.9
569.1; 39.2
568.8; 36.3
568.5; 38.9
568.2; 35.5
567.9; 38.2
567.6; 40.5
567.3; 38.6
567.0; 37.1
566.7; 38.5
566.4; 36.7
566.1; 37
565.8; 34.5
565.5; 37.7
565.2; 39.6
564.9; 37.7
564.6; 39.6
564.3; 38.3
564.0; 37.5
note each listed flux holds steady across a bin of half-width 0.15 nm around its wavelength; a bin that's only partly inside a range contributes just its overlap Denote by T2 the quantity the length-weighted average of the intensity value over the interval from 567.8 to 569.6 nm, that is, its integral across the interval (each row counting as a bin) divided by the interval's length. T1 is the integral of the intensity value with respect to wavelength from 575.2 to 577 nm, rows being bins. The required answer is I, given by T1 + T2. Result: 108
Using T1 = 70.5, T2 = 37.9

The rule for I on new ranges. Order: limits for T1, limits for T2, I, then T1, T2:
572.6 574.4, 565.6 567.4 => 107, 69.7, 37.0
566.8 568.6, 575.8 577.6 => 108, 68.6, 39.5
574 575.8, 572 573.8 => 110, 70.8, 39.3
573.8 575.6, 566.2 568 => 109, 70.6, 38.2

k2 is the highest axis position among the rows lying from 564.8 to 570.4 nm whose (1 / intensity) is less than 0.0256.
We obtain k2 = 569.1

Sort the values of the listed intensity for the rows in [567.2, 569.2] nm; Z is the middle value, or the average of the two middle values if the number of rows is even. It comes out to 38.6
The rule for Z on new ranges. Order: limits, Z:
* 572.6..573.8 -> 38.6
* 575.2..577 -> 39.0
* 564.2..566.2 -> 37.7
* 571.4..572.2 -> 40.0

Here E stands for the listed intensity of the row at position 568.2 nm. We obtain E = 35.5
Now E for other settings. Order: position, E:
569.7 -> 38.9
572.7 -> 37.7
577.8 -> 40.6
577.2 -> 40.2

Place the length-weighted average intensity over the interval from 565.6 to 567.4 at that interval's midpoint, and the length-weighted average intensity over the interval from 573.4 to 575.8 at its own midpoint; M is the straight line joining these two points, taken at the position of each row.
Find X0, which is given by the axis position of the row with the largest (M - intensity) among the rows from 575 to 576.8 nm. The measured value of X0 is 576.3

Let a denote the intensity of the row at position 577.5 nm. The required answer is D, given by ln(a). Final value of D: 3.68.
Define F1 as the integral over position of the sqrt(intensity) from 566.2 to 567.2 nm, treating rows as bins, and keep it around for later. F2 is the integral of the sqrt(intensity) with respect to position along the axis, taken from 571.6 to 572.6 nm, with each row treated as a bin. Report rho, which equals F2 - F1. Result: 0.24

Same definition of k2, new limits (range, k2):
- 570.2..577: 576.9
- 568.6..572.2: 572.1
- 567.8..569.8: 569.1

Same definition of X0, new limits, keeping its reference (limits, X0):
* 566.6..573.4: 570.9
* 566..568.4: 568.2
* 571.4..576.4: 576.3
